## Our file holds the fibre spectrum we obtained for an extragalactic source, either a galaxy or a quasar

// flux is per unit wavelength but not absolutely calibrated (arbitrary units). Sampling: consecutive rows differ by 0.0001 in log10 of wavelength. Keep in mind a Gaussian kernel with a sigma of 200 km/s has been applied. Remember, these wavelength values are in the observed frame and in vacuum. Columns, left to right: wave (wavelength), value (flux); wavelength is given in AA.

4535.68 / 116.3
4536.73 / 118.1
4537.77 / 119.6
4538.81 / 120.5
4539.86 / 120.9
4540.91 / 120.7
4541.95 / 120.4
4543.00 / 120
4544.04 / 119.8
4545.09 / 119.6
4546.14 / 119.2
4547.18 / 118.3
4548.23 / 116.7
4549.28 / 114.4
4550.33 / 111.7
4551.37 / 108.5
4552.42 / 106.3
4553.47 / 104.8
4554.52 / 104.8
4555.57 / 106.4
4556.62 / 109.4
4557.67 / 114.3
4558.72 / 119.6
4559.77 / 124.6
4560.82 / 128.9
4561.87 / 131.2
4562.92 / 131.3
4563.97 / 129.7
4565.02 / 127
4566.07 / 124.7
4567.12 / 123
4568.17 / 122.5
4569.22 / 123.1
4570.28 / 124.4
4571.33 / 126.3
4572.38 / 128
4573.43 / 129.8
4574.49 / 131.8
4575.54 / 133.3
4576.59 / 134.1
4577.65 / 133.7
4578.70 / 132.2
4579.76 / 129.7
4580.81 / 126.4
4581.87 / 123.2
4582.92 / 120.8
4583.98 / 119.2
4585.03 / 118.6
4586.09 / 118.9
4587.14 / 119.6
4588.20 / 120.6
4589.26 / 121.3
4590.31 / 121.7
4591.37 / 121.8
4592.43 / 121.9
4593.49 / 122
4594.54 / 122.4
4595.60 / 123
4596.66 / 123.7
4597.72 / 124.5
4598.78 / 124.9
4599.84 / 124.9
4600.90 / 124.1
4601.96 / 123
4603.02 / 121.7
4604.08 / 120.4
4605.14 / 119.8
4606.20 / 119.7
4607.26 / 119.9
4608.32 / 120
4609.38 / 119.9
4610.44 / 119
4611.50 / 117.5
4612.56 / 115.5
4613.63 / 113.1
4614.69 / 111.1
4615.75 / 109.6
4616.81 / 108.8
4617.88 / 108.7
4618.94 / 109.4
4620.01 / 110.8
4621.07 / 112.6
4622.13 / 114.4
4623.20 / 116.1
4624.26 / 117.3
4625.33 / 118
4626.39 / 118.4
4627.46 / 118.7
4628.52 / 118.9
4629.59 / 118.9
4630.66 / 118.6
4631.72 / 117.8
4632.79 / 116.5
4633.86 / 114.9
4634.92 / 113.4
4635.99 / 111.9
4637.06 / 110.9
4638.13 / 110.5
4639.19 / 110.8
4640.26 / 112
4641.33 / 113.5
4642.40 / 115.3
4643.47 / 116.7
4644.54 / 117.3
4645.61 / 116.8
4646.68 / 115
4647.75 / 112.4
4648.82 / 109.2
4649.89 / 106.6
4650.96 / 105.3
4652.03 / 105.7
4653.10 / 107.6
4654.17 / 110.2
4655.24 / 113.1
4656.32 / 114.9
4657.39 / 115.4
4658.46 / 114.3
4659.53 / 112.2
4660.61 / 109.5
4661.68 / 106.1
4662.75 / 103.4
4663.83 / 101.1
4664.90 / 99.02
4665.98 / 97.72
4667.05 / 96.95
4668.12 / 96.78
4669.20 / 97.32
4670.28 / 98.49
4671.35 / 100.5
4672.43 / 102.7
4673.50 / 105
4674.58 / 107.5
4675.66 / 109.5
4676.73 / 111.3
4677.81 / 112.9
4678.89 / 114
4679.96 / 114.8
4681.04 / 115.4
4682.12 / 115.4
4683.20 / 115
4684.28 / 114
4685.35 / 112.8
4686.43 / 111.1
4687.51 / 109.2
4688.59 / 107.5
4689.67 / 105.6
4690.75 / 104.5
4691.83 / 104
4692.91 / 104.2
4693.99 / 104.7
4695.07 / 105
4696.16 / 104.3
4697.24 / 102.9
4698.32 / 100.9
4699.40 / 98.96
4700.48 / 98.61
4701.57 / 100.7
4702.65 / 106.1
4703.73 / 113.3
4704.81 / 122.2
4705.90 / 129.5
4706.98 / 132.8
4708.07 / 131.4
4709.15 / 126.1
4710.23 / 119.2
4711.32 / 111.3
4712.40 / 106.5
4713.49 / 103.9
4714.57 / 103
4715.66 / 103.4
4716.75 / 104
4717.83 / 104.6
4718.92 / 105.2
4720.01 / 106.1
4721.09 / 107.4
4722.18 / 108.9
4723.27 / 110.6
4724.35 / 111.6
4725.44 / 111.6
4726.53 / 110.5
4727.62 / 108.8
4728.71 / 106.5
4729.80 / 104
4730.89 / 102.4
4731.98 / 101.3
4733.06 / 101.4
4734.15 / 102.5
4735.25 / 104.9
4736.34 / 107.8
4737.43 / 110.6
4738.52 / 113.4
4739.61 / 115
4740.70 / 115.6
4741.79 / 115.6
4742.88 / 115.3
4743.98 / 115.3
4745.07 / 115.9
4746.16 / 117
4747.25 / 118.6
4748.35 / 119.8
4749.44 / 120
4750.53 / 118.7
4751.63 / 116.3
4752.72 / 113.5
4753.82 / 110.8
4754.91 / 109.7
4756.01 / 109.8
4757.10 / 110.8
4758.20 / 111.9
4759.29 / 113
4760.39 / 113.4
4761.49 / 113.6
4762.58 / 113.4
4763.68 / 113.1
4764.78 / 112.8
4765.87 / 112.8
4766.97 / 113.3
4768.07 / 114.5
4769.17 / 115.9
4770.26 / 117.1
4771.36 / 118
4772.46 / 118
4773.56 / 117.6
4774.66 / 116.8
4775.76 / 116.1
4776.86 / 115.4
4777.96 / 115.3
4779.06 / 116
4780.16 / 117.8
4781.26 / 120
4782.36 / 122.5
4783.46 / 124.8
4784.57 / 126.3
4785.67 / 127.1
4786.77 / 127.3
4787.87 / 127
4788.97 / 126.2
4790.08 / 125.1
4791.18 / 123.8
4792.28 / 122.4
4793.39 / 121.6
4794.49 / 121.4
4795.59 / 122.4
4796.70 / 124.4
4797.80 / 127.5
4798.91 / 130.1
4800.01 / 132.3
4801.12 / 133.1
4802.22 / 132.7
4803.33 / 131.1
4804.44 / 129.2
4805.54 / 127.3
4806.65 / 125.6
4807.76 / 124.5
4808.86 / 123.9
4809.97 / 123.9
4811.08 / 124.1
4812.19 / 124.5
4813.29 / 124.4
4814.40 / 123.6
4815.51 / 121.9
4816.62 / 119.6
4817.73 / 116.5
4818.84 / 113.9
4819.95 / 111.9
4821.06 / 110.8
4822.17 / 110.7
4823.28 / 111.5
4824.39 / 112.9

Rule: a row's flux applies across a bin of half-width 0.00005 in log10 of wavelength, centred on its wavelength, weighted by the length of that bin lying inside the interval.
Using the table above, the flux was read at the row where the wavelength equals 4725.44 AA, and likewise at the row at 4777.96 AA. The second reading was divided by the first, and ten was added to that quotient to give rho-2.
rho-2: 11.0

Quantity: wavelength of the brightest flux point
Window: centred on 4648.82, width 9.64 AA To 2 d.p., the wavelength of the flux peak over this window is 4644.54 AA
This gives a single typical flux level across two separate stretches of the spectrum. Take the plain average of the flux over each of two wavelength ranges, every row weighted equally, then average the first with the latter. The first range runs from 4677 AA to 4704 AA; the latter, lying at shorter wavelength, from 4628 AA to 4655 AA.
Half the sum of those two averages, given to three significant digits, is 110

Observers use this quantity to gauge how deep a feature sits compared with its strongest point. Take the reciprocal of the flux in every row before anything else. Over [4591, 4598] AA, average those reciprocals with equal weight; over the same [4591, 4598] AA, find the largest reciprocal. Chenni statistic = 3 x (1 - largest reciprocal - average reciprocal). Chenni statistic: 2.951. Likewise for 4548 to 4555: 2.944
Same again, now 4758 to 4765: 2.947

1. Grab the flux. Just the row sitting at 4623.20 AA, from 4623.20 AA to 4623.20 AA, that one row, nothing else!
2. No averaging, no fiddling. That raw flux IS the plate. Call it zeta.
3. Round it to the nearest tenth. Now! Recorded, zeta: 116.1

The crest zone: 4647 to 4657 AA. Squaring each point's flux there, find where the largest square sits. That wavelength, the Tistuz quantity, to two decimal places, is 4656.32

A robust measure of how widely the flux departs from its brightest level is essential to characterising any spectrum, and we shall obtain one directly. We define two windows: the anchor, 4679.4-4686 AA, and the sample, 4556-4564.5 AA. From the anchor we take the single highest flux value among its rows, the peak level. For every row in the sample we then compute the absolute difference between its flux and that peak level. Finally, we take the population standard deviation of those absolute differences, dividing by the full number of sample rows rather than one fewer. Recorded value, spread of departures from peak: 5.3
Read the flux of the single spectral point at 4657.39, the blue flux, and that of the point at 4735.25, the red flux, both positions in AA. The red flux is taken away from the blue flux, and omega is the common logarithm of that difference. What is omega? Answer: 1.02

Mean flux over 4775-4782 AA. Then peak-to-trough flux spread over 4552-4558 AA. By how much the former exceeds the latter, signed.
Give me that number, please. 107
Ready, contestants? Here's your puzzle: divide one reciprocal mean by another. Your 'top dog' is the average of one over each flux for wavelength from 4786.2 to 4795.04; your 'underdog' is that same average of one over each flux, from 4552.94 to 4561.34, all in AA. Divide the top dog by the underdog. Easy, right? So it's 0.91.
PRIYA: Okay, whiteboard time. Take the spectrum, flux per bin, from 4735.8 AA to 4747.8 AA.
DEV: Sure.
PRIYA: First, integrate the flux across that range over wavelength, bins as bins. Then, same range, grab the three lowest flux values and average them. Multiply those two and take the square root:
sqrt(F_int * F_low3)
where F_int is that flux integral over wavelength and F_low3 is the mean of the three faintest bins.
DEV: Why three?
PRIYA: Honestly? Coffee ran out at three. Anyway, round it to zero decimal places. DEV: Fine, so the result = 390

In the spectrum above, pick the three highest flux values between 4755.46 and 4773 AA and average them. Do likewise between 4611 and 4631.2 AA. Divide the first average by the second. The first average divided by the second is 0.99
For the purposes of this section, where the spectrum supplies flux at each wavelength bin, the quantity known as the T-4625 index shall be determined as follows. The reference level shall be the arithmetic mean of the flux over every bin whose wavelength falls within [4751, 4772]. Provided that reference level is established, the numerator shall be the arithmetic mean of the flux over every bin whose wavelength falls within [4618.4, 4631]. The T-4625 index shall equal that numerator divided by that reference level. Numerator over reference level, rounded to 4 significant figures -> 1.023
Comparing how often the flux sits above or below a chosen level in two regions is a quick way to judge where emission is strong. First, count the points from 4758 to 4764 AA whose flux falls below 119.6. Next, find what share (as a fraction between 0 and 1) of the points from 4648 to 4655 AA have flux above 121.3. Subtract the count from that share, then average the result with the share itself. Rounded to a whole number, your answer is -3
